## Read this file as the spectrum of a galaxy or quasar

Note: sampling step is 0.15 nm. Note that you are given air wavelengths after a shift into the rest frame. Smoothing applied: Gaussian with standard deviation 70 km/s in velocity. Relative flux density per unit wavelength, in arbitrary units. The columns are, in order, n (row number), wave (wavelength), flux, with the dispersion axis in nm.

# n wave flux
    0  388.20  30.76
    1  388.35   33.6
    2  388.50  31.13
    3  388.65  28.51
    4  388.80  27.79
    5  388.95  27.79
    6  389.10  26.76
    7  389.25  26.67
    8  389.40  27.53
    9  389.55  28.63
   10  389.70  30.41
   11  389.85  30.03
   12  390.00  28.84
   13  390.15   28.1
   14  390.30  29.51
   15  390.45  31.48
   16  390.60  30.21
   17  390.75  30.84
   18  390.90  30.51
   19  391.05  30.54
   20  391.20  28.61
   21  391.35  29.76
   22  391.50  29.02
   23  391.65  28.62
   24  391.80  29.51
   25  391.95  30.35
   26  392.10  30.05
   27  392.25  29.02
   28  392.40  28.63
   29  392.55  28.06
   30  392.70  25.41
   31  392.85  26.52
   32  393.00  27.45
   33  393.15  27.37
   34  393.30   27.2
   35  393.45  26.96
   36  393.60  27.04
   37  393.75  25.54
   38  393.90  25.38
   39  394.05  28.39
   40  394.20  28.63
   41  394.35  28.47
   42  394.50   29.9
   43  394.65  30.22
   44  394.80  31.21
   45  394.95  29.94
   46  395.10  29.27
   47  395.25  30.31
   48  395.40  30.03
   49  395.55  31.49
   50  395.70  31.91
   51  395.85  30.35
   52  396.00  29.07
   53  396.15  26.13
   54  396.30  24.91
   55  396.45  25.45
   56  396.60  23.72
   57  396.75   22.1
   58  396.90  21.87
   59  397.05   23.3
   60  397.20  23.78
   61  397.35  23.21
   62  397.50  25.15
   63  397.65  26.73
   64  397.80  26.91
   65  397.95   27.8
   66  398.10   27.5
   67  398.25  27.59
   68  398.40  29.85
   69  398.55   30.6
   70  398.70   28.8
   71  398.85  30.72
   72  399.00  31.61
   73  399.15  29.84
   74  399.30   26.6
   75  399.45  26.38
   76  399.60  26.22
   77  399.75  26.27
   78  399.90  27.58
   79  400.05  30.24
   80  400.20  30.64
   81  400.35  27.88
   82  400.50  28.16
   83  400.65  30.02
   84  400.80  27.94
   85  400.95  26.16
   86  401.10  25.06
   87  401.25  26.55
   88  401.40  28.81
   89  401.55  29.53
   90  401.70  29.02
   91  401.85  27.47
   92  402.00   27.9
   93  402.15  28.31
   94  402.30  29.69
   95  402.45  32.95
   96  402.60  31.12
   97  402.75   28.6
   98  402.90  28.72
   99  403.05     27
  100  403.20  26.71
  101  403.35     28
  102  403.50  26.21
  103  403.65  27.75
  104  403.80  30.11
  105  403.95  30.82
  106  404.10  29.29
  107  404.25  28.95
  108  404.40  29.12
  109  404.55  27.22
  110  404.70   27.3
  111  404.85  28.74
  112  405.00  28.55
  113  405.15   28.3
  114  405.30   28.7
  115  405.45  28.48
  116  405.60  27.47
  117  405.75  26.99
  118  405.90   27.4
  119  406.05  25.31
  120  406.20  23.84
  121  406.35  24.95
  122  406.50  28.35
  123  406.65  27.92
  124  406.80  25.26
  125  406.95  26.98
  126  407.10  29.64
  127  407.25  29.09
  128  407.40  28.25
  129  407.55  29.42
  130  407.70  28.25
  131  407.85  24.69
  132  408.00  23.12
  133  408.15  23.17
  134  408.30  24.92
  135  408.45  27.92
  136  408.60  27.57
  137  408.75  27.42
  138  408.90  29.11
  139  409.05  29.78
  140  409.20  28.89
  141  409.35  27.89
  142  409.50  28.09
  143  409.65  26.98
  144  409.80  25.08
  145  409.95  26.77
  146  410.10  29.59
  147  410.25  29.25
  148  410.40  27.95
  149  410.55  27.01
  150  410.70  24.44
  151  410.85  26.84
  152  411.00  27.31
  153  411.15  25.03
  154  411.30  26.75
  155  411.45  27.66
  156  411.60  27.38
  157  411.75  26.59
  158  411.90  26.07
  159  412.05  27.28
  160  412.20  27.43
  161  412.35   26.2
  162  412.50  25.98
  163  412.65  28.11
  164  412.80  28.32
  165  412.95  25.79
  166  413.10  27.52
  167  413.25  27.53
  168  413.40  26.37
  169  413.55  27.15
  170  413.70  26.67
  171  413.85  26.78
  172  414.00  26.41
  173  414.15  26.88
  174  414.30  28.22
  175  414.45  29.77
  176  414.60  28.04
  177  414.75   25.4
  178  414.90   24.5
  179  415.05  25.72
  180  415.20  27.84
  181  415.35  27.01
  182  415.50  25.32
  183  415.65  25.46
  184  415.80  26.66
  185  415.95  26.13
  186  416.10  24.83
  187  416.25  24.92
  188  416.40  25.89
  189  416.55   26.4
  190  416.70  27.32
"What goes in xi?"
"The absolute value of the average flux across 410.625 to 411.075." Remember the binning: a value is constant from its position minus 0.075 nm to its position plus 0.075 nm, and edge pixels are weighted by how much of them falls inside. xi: 26.2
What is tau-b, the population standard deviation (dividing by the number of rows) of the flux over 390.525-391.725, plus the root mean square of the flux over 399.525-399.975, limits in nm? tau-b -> 27.5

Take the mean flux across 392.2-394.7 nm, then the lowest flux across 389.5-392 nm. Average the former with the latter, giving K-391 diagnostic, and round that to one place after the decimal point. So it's 27.9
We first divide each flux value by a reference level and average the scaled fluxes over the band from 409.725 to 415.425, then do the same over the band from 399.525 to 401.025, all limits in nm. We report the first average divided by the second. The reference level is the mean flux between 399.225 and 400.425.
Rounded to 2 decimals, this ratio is 0.96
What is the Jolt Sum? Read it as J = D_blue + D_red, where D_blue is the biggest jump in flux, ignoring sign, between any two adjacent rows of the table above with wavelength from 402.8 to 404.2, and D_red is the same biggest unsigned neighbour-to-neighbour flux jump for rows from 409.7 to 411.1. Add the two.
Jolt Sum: 5.2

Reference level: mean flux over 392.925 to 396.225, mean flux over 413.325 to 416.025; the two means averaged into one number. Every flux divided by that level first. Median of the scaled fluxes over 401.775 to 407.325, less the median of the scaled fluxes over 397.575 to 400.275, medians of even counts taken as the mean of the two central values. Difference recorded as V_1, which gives 0.022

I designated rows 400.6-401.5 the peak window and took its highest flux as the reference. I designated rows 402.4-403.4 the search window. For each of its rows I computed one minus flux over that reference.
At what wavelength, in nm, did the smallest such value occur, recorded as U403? 402.45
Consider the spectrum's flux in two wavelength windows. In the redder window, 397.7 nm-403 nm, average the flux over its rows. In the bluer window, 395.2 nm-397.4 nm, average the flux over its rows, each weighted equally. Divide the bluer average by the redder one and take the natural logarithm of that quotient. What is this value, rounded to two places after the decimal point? -0.07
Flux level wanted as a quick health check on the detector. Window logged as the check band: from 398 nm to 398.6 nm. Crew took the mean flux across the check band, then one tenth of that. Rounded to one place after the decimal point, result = 2.9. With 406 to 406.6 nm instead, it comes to 2.6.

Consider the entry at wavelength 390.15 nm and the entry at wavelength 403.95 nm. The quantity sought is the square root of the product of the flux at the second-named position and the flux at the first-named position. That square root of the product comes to 29.4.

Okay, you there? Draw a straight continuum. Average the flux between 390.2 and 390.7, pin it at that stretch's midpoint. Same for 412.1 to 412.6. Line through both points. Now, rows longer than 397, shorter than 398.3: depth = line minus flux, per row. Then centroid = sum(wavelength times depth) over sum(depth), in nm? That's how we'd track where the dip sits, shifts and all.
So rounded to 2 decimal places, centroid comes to 397.45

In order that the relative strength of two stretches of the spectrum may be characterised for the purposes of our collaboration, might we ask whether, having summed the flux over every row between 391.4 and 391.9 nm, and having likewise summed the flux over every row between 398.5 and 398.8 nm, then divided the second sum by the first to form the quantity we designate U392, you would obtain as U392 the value 0.7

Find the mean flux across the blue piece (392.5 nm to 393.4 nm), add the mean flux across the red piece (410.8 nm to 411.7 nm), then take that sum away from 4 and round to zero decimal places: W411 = -50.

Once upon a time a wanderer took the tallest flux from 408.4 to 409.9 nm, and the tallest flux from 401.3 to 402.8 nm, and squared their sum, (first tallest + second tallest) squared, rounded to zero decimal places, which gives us 3935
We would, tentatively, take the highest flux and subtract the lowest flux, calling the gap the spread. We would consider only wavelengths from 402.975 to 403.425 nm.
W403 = 1.3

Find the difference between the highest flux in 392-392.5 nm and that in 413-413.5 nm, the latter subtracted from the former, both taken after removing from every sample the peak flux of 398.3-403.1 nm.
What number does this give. 2.5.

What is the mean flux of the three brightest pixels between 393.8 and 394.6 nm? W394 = 29.0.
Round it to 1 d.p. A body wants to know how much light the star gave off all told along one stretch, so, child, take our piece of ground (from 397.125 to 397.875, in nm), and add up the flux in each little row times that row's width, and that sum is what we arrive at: 18.9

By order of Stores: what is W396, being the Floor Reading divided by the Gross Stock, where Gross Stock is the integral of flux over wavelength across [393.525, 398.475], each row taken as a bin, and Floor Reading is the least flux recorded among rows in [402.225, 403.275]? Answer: 0.20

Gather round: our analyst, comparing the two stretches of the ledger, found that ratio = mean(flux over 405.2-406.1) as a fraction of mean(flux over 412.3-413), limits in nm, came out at 1.02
